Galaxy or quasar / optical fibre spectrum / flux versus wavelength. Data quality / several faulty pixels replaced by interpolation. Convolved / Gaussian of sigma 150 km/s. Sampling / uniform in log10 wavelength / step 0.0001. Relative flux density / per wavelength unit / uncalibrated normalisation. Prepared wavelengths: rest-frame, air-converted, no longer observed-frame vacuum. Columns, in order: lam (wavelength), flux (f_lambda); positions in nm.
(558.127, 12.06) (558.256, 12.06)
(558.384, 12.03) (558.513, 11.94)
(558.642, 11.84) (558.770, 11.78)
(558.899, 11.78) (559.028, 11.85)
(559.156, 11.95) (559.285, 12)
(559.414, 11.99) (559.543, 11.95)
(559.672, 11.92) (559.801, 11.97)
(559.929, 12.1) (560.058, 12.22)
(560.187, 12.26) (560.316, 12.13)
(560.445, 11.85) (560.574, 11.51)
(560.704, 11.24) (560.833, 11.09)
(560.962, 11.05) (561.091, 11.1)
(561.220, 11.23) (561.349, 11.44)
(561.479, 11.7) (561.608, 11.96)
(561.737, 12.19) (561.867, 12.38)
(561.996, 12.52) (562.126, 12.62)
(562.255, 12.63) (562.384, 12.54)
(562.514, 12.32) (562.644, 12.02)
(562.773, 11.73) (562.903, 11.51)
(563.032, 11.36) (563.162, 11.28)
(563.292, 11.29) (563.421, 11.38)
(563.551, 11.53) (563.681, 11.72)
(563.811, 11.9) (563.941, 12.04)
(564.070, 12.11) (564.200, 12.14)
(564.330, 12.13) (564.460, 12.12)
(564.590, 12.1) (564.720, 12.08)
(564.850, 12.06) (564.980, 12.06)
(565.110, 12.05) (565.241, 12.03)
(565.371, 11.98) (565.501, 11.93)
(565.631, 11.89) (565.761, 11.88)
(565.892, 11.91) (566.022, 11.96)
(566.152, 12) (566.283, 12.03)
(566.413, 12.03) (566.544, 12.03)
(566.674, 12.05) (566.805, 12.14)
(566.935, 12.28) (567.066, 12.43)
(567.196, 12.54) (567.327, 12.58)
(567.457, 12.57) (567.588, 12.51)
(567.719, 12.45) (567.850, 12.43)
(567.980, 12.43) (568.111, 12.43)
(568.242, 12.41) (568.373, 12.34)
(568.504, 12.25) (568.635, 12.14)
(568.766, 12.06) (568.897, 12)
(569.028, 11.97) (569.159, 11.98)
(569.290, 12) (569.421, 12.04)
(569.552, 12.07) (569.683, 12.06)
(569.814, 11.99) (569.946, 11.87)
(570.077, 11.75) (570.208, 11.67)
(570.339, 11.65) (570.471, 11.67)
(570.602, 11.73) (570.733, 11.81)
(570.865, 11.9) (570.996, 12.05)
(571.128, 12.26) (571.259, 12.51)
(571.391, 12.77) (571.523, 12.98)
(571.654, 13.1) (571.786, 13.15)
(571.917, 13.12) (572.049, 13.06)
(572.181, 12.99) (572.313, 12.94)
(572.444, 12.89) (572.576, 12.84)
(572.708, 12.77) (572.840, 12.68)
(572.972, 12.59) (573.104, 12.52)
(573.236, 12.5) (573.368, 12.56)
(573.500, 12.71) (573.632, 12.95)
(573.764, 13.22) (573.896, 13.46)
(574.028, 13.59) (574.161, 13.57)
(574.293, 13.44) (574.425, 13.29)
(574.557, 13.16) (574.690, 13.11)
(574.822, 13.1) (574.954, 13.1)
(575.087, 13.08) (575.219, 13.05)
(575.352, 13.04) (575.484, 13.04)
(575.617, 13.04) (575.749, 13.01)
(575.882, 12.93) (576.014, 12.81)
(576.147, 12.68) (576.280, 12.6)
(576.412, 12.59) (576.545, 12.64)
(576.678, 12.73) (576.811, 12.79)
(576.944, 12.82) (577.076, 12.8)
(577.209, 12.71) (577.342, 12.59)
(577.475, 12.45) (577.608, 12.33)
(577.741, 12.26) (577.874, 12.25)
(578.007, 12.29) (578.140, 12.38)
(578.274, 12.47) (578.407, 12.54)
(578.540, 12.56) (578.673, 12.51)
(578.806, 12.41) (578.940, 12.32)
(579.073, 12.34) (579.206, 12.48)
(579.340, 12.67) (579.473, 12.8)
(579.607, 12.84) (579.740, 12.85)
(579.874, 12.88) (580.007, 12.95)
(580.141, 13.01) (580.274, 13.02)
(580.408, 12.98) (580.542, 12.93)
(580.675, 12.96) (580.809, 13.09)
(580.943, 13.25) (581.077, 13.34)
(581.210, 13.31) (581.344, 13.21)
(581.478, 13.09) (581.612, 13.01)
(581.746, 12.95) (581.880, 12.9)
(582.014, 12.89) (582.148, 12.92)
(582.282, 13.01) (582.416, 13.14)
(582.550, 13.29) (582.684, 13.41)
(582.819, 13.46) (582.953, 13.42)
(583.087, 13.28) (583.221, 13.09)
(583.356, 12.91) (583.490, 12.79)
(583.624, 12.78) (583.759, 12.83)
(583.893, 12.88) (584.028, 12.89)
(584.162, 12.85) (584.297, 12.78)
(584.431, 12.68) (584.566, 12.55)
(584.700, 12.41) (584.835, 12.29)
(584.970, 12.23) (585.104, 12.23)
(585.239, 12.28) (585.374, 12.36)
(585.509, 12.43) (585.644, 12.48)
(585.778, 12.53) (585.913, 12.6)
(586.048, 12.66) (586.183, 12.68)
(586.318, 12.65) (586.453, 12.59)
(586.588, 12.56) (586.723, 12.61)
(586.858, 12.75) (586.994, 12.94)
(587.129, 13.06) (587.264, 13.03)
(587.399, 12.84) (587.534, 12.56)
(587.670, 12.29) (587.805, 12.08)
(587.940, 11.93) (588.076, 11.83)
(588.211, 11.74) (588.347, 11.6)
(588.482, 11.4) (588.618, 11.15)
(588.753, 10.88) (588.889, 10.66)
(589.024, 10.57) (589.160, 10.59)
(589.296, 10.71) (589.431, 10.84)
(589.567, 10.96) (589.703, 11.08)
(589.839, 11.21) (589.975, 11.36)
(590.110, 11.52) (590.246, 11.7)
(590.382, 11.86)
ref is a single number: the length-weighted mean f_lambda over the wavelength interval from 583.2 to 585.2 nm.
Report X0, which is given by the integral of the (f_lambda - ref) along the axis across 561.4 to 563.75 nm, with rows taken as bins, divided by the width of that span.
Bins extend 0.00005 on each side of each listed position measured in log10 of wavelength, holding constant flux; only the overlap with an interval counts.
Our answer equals -0.74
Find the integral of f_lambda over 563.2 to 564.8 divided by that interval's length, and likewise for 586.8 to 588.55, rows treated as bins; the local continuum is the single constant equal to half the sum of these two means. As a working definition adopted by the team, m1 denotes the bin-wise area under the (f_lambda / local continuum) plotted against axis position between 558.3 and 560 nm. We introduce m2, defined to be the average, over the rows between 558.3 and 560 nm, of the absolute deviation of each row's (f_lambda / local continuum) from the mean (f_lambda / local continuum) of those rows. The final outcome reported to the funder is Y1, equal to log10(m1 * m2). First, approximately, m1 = 1.68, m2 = 0.006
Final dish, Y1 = -2.0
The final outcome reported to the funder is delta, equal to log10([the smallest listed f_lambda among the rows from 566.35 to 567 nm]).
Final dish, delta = 1.08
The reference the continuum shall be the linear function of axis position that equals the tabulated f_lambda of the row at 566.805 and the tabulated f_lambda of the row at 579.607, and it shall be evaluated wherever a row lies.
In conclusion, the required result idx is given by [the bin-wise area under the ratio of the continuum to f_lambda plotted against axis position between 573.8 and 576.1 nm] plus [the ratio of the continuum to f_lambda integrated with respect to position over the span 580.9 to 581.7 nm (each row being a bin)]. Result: 3.0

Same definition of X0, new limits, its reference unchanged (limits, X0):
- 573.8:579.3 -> 0.13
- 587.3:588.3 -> -0.47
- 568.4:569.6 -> -0.60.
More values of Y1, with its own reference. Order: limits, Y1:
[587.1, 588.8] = -1.1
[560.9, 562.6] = -1.1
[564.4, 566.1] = -2.0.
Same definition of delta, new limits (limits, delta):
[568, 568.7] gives 1.08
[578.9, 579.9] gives 1.09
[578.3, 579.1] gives 1.09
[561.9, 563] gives 1.06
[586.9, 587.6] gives 1.10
